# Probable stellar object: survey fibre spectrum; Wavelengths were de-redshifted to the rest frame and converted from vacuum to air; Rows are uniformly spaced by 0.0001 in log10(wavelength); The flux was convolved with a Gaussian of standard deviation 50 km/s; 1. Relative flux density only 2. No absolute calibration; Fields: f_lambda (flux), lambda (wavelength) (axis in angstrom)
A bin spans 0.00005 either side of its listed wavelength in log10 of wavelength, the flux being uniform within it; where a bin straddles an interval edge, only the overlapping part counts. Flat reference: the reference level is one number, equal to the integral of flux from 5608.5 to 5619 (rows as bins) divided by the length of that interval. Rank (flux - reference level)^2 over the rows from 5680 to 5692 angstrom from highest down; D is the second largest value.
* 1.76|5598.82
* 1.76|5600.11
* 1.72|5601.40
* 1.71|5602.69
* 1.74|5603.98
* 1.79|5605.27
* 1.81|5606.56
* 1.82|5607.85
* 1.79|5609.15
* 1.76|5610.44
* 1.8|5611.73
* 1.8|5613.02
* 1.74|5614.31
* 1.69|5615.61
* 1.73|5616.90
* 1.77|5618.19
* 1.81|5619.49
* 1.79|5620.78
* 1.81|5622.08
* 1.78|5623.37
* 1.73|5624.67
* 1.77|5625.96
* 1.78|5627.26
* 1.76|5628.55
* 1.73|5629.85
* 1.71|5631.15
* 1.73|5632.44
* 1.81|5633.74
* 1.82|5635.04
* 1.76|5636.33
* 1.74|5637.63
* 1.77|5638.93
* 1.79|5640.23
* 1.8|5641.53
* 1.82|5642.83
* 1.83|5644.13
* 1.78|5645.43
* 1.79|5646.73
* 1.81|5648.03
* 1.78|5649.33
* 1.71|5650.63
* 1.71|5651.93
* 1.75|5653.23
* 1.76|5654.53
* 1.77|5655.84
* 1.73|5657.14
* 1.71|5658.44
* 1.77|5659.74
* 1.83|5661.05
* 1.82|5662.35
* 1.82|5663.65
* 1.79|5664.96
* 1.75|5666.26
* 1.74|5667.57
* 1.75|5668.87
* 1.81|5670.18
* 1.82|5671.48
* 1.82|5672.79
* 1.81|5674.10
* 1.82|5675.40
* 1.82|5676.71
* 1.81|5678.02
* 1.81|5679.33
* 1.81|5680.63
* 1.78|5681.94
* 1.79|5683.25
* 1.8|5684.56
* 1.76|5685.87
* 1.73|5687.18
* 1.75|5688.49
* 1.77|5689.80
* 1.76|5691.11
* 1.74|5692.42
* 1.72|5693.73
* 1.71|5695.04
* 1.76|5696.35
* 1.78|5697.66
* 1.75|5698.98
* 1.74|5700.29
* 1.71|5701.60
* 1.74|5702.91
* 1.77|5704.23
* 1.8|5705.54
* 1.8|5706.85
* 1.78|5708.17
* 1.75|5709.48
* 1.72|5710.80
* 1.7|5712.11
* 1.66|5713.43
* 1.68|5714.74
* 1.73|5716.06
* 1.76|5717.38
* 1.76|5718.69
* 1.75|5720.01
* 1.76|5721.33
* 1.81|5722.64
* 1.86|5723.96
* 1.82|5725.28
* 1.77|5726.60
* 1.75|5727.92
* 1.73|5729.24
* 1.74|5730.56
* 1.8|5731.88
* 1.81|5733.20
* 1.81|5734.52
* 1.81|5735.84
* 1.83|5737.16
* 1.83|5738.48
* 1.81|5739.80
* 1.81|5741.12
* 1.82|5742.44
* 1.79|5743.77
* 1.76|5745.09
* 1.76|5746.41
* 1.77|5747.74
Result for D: 0.0016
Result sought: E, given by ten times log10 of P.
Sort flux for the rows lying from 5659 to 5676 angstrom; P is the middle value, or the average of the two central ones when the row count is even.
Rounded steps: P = 1.81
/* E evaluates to 2.58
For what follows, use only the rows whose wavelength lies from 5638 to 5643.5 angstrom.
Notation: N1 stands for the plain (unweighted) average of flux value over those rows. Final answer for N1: 1.795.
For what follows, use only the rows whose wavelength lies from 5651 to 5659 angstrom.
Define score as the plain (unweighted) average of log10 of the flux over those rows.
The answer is 0.240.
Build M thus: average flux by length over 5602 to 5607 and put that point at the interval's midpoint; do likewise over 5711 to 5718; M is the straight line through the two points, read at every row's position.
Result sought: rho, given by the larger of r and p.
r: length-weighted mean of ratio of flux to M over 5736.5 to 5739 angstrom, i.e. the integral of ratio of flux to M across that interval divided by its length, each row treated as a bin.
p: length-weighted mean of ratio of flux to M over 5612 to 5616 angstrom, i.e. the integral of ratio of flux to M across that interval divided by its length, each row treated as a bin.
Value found 1.08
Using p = 1.00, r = 1.08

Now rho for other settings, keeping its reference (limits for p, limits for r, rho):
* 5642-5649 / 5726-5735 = 1.04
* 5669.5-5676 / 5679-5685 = 1.05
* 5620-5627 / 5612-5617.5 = 1.01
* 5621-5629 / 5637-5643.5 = 1.02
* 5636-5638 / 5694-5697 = 1.01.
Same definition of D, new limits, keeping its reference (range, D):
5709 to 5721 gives 0.0065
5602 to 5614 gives 0.0025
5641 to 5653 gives 0.0036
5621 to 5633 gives 0.0025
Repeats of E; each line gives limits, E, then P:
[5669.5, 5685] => 2.58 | 1.81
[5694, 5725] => 2.43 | 1.75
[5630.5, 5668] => 2.48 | 1.77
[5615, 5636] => 2.48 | 1.77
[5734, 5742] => 2.58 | 1.81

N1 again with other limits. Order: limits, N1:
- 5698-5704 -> 1.735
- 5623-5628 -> 1.765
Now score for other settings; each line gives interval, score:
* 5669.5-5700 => 0.250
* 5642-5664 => 0.249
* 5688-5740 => 0.246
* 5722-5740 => 0.255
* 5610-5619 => 0.244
